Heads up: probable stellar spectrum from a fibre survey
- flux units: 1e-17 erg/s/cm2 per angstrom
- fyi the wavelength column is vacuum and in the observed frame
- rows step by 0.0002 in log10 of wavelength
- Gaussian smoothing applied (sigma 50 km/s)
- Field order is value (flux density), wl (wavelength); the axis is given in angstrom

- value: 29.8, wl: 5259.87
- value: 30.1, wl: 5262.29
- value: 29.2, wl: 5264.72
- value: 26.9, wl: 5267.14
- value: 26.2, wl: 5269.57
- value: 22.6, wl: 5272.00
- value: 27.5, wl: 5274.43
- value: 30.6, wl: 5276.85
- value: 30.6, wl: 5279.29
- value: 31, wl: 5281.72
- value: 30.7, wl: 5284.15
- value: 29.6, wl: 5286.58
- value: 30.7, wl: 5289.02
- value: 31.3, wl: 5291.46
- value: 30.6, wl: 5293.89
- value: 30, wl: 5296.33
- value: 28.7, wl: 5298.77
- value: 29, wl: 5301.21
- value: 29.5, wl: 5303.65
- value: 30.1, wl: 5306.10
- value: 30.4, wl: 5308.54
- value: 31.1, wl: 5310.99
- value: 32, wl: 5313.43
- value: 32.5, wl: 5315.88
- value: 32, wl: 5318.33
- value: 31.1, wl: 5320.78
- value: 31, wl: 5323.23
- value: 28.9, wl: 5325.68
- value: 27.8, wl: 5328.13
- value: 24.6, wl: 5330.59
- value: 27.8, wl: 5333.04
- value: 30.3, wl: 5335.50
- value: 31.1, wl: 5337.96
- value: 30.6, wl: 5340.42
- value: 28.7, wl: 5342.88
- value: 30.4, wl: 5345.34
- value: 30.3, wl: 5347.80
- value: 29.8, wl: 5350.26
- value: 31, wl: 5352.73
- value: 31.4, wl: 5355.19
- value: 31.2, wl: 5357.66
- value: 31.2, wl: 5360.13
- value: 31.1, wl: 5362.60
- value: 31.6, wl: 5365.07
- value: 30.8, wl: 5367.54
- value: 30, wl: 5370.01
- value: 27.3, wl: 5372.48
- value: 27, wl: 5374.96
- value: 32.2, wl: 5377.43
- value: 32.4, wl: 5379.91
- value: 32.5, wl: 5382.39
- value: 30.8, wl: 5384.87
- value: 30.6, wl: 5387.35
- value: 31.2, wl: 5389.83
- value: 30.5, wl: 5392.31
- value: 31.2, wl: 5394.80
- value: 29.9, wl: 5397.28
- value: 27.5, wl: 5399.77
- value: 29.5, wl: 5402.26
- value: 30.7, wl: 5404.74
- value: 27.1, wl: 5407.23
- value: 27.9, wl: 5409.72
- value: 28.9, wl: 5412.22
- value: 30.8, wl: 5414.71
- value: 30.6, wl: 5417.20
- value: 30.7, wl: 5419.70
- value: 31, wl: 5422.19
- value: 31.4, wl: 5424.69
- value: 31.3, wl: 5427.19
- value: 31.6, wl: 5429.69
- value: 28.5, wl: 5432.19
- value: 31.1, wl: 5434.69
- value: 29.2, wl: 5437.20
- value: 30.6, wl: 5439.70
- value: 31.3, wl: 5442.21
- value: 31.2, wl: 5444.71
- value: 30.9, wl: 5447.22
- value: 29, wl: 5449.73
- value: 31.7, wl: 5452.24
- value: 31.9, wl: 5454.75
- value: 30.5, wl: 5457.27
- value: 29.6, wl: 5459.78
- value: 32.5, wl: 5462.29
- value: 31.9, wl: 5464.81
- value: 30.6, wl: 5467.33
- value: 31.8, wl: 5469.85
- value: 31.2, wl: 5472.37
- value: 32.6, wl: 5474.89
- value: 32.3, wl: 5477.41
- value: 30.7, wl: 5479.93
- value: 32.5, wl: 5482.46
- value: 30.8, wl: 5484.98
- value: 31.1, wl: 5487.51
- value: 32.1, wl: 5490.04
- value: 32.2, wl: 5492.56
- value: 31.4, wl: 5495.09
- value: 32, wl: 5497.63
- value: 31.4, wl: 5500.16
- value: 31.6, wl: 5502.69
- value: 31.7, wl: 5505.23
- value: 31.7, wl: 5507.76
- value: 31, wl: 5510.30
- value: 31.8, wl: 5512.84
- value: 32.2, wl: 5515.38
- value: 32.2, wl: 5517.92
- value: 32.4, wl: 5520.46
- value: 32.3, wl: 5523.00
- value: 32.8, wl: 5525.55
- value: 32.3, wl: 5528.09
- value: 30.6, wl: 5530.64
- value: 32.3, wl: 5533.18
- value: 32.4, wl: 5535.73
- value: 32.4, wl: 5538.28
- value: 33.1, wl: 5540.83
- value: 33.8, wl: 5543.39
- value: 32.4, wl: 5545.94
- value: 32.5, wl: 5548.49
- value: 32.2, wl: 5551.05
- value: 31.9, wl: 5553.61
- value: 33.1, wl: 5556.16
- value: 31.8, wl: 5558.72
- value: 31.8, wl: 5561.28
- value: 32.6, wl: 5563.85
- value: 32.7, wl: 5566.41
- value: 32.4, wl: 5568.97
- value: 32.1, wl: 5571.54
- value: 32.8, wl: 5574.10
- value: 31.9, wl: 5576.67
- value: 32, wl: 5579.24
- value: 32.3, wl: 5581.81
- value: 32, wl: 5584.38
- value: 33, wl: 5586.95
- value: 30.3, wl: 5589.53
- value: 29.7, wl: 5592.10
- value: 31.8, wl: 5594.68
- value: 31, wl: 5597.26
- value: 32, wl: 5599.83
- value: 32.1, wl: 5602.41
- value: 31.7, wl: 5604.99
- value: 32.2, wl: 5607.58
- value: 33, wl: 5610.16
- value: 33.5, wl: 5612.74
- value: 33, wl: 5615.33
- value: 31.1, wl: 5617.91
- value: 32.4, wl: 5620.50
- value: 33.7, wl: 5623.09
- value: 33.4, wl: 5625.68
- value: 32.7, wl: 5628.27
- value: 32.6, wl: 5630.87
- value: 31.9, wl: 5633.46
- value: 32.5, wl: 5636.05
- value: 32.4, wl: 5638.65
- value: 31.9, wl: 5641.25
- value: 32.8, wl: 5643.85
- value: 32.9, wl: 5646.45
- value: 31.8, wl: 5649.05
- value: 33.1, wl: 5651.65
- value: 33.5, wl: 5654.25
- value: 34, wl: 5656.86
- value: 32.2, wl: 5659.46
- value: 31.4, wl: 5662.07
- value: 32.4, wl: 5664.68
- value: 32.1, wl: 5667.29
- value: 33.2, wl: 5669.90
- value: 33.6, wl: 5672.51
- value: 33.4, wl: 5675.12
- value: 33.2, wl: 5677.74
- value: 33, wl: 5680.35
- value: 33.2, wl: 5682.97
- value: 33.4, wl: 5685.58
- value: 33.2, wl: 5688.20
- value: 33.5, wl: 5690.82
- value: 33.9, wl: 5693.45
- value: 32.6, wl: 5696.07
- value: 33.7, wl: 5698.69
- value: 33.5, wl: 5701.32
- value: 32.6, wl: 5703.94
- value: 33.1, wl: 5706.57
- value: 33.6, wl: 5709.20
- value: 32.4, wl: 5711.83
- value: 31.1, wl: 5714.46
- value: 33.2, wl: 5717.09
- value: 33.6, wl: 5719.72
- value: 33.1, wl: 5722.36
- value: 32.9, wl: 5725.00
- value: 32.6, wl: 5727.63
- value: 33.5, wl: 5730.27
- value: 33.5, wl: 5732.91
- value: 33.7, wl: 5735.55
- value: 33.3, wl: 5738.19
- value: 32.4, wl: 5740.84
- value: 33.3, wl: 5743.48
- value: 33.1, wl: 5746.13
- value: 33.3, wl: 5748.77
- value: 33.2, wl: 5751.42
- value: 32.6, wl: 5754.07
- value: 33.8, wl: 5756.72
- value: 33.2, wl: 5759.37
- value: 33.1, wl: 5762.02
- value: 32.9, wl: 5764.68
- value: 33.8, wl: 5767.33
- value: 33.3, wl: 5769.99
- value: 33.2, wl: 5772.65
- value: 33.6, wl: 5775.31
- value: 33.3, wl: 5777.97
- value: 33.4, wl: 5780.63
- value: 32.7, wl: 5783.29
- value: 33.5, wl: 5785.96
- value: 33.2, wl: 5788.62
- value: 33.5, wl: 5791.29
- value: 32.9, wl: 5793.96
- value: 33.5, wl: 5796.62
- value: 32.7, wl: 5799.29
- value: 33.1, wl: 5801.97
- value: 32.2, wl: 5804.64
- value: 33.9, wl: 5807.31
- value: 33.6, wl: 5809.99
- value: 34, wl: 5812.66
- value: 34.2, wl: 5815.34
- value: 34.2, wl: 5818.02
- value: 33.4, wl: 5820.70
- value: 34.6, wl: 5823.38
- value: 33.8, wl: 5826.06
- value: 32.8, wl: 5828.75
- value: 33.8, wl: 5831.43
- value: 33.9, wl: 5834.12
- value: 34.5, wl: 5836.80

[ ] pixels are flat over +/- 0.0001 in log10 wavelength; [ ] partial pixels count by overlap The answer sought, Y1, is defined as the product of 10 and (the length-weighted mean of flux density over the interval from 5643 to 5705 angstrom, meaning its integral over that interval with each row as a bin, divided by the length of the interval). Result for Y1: 330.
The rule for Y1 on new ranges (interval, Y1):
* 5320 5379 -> 299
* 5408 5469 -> 306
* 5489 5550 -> 321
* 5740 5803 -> 332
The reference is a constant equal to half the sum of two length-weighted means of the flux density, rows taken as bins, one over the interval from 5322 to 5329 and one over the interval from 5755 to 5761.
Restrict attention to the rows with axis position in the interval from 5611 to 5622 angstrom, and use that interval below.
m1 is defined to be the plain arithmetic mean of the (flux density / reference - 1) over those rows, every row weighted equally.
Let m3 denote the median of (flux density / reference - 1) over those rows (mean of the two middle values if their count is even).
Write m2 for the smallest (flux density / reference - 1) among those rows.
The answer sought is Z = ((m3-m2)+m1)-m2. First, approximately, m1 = 0.035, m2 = -0.01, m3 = 0.042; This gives 0.096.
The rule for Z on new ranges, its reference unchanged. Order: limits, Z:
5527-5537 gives 0.096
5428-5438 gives 0.104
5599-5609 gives 0.021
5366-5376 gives 0.109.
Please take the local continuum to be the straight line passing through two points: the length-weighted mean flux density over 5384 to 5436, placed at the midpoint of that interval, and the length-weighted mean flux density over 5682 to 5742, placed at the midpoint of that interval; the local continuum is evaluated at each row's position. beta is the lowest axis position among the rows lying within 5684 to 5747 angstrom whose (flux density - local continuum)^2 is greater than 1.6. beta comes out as 5714.46 angstrom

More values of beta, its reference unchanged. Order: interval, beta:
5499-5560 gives 5525.55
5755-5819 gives 5799.29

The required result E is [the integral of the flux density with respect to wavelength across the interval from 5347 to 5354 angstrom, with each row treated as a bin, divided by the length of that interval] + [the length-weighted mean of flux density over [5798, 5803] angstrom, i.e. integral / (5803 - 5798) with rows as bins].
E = 63.2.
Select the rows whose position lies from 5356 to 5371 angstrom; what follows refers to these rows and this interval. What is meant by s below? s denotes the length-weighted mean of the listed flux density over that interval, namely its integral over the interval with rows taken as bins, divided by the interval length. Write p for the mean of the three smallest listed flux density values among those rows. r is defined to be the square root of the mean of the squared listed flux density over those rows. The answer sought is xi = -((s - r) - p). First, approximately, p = 30.6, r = 31.0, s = 31.0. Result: 30.6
